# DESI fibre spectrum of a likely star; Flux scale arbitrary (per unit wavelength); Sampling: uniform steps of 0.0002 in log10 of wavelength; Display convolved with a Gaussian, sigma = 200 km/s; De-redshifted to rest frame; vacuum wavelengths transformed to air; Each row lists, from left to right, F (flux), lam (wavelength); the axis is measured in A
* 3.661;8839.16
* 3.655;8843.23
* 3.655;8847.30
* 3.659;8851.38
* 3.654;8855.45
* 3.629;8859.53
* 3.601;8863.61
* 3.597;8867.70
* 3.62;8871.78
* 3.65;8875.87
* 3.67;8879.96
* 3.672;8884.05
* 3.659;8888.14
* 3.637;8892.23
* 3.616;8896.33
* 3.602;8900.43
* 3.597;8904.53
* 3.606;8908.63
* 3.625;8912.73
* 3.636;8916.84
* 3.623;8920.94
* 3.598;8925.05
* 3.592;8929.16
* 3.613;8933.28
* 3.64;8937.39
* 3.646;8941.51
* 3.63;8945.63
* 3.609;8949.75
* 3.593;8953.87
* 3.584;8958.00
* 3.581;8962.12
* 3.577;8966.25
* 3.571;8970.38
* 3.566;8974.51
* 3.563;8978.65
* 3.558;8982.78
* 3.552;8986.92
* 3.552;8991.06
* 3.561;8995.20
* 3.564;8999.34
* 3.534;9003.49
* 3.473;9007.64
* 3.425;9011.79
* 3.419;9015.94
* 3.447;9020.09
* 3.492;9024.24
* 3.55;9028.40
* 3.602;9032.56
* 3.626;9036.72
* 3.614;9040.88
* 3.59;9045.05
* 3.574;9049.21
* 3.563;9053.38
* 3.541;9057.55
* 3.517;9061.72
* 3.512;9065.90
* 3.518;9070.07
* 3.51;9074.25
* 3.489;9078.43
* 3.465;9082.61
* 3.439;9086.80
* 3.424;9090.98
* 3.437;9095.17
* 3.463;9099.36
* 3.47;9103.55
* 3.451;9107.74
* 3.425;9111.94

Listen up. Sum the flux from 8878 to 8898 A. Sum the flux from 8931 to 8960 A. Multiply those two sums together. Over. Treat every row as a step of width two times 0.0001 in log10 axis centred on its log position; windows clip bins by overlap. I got 462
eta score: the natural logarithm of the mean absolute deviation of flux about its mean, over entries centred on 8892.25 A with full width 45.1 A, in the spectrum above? -3.8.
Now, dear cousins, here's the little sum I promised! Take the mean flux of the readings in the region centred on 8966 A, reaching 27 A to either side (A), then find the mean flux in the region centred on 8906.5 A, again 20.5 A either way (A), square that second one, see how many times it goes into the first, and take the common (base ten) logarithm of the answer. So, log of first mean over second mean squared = -0.563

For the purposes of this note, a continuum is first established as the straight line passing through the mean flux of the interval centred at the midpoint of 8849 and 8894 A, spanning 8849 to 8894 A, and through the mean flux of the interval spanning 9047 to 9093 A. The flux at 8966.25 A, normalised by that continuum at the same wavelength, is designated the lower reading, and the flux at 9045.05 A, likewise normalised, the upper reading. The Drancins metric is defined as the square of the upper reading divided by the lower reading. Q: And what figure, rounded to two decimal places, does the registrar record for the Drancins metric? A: 1.04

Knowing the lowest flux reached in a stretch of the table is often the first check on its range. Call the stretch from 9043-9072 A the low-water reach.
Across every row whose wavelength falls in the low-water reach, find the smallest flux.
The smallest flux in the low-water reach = 3.512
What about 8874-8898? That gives 3.616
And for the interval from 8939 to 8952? 3.609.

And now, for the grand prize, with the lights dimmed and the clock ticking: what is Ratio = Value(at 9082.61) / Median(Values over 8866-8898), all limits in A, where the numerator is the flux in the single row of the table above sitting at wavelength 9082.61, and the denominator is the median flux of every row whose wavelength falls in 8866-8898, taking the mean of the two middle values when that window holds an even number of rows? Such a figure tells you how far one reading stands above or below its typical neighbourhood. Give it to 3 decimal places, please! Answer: 0.951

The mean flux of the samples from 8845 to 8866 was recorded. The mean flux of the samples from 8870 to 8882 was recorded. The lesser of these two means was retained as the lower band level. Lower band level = 3.64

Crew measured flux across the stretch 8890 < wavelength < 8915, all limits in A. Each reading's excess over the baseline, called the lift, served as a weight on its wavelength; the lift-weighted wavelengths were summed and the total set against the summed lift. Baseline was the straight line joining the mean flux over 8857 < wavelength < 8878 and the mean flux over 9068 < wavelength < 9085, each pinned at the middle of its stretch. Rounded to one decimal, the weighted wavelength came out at 8902.3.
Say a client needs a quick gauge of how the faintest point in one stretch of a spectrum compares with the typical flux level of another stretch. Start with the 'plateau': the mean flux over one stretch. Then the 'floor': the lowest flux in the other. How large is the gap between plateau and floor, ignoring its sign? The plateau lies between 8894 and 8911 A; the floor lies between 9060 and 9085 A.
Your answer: 0.14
